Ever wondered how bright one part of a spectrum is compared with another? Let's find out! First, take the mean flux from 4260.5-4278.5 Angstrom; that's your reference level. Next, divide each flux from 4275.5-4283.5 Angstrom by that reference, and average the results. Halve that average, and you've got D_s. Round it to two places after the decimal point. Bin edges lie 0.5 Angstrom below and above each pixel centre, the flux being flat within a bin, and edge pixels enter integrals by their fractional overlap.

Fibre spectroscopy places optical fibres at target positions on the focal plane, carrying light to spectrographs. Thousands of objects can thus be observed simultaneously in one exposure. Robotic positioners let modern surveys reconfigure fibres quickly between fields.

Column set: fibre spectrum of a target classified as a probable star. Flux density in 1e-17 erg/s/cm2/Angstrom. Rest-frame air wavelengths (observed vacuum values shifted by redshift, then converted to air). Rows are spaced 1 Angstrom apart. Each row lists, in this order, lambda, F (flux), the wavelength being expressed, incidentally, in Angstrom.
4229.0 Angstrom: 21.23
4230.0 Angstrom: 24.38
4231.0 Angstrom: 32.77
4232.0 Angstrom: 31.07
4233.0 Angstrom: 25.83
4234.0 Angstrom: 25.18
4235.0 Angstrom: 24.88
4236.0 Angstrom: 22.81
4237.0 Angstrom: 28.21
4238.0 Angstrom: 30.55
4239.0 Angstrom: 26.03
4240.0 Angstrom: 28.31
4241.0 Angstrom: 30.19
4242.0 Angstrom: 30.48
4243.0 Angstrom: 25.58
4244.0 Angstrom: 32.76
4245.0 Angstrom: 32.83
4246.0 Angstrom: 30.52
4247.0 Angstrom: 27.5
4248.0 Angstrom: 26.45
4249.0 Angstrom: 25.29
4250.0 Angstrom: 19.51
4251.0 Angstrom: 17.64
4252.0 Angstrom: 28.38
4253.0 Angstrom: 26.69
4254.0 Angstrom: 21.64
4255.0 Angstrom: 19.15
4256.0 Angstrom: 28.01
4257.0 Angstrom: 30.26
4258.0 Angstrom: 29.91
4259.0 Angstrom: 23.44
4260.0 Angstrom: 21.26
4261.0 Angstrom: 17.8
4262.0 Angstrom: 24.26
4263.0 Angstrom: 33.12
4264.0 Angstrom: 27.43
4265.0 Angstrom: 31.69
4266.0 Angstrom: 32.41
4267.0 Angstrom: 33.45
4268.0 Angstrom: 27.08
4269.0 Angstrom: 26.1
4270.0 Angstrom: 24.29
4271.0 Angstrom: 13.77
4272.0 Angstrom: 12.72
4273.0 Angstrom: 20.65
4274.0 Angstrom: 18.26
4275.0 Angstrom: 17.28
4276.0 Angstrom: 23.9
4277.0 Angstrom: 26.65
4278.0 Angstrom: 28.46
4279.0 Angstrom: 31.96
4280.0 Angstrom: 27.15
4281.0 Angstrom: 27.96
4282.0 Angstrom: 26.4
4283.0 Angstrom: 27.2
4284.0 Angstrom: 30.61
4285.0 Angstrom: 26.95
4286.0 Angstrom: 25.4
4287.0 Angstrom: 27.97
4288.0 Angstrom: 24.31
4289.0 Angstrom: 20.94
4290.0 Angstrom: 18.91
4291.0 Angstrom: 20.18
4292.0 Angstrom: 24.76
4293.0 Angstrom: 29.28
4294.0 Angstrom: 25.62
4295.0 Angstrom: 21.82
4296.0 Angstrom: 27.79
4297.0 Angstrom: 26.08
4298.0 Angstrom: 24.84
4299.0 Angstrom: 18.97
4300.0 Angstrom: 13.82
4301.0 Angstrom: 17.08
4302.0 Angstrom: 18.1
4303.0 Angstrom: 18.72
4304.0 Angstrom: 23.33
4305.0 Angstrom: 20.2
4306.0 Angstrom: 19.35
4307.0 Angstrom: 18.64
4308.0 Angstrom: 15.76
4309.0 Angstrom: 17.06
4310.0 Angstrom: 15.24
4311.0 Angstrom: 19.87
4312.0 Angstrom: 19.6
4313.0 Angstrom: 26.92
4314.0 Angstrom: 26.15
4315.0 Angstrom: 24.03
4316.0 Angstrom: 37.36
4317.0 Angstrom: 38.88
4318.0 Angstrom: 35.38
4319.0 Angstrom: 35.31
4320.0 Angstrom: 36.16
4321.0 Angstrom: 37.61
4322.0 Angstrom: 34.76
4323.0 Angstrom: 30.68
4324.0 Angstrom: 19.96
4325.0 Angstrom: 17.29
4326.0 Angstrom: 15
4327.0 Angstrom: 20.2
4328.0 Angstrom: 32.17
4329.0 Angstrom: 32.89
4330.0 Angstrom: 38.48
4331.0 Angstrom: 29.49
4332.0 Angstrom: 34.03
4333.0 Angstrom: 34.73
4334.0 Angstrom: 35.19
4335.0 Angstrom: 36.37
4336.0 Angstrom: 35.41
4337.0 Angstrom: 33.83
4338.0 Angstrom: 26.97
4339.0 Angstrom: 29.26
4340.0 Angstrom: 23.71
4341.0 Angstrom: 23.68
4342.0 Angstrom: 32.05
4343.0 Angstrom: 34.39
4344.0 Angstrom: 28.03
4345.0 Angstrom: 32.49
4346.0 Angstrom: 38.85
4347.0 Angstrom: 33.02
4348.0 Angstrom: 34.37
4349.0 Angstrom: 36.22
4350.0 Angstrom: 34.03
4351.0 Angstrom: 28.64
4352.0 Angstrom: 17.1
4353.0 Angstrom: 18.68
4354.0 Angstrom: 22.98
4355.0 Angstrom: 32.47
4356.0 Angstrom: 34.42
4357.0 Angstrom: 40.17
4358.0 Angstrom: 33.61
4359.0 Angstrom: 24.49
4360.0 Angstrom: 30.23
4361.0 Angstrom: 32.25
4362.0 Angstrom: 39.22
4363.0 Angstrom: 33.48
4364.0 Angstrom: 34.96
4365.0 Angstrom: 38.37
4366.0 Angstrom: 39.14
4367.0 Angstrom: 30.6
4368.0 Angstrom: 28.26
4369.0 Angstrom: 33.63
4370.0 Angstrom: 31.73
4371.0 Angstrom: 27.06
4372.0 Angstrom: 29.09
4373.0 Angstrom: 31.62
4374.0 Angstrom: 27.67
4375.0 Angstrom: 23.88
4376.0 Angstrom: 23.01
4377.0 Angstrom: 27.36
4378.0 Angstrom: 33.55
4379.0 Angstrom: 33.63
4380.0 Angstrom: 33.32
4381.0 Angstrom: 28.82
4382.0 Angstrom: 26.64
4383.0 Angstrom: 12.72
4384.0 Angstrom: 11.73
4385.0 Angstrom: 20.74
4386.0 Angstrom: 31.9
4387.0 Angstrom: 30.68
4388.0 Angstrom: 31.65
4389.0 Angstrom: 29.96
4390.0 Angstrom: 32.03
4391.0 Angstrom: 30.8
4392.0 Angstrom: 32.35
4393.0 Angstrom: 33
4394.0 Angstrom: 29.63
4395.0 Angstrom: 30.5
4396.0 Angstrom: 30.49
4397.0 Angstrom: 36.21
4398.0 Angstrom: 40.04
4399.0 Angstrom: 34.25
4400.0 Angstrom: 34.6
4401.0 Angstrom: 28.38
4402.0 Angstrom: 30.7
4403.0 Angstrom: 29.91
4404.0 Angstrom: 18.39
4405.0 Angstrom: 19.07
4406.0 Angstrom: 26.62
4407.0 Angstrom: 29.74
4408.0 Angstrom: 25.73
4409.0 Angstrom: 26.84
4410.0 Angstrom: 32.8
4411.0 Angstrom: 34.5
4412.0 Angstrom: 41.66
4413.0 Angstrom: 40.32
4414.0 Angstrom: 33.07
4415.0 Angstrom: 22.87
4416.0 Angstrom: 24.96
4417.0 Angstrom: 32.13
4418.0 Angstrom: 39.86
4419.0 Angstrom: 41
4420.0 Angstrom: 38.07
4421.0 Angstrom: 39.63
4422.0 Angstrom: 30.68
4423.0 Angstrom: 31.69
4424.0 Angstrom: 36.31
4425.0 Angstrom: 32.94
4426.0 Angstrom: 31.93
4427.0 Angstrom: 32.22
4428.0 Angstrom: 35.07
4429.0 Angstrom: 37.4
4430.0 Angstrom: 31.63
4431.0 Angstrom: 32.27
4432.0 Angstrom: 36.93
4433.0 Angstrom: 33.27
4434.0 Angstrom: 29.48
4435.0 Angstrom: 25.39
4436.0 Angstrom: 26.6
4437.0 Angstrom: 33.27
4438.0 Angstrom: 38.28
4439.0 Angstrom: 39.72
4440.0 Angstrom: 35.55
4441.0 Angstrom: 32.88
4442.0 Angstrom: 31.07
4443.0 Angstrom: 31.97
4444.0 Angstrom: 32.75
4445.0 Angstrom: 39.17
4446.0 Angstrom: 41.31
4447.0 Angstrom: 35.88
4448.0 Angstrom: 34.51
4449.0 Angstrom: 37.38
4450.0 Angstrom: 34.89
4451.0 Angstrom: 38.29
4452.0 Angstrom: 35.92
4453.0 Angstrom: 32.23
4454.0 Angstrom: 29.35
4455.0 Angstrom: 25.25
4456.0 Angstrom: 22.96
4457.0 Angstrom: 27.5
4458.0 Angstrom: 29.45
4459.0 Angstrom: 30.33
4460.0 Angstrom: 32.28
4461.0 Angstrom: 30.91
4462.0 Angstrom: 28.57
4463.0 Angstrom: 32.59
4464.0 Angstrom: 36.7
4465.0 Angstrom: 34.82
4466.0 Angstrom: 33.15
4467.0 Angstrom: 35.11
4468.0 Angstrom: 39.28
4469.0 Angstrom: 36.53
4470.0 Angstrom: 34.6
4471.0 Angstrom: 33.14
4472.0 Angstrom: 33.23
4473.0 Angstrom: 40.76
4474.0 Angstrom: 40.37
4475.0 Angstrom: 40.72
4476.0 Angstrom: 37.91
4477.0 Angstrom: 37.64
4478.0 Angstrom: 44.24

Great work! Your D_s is 0.56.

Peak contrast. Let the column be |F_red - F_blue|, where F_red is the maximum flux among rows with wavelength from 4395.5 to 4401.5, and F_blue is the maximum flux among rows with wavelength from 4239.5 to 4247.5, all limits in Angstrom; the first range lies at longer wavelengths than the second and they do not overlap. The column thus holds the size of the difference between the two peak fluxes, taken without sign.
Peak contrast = 7.2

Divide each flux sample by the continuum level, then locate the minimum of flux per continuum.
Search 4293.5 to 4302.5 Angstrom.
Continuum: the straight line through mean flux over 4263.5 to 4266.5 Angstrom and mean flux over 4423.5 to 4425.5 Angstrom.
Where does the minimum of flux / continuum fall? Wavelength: 4300.0 Angstrom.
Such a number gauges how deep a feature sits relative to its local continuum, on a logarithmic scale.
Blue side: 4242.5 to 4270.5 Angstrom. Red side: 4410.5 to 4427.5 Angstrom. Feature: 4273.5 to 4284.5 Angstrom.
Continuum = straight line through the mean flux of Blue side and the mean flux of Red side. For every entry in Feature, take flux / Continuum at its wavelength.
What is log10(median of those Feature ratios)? -0.01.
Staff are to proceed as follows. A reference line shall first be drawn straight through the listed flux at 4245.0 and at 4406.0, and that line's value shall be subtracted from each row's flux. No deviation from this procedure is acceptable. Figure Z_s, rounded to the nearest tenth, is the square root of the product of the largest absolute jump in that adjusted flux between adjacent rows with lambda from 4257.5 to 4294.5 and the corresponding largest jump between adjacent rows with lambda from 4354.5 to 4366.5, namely 9.8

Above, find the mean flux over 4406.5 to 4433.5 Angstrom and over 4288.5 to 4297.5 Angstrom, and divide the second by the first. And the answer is 0.71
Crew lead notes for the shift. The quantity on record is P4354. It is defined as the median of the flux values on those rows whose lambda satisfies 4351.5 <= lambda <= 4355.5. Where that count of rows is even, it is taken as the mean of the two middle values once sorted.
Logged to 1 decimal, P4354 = 20.8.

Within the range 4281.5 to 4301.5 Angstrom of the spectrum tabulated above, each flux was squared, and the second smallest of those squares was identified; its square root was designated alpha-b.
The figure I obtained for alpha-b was 17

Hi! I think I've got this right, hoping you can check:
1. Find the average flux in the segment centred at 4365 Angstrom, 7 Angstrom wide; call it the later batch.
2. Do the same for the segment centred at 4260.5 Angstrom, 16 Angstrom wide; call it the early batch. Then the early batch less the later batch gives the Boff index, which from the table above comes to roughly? -8.1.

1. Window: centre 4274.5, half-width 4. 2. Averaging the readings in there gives 20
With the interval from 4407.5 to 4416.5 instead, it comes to 31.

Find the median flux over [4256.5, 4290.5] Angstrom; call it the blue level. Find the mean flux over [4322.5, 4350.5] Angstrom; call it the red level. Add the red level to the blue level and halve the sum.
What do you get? 28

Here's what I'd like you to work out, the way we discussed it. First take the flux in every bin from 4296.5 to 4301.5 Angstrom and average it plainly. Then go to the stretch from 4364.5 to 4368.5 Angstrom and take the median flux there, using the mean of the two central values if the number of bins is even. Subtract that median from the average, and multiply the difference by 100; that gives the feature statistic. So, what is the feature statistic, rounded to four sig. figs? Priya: -1433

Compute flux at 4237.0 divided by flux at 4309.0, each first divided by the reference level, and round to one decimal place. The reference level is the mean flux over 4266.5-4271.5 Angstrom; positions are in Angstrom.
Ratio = 1.7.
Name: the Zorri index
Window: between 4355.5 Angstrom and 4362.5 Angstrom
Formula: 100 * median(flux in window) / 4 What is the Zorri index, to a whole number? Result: 840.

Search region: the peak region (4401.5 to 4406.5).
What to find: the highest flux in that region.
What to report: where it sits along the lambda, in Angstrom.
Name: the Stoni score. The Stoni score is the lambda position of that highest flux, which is 4402.0 Angstrom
